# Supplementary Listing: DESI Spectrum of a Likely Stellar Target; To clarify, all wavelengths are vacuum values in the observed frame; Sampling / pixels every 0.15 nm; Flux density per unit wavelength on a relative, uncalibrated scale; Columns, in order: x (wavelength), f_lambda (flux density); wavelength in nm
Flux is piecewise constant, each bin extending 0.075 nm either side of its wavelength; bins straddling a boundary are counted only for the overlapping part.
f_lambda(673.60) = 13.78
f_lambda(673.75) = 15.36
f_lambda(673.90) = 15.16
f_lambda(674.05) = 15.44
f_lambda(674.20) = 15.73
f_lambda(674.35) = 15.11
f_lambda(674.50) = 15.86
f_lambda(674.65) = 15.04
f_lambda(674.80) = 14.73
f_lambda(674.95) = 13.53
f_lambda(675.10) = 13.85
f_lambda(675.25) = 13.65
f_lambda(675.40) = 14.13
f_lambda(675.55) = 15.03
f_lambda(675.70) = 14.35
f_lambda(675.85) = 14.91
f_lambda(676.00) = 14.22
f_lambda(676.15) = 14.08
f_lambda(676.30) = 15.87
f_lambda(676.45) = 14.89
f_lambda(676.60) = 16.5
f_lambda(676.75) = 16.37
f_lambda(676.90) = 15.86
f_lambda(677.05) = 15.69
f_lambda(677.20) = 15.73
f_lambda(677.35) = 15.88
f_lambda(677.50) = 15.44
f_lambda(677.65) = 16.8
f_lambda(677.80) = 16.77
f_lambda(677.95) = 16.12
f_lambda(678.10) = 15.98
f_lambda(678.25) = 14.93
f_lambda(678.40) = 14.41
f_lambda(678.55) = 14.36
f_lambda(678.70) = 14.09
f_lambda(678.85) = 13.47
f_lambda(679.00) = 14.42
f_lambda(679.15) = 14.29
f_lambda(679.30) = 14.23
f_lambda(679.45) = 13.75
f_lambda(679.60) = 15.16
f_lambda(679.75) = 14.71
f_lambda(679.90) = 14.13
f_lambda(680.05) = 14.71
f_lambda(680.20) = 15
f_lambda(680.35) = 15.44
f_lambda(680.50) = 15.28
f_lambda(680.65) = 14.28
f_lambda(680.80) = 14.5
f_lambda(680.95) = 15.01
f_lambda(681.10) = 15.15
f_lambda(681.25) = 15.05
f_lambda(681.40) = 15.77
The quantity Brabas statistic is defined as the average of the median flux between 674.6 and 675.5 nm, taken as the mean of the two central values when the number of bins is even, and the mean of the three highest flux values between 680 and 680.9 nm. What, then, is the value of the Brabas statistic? 14.6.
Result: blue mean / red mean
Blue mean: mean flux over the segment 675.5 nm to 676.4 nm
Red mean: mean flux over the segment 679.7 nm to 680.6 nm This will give 0.99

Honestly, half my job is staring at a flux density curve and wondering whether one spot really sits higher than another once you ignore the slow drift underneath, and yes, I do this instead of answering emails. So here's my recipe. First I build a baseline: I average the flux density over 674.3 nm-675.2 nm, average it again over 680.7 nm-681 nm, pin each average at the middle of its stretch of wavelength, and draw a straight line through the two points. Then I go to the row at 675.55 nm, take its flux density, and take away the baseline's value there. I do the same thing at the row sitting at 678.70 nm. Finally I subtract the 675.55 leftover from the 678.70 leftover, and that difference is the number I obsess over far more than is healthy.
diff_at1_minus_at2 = -1.0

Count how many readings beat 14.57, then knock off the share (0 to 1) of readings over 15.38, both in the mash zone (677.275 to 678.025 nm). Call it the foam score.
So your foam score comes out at 4.0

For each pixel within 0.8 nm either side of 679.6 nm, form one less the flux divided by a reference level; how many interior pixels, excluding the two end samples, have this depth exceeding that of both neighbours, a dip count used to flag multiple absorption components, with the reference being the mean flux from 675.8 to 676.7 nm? 2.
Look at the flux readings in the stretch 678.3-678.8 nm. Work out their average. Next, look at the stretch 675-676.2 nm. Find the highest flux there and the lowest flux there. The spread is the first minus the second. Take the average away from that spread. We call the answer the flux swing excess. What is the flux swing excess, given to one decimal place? -12.9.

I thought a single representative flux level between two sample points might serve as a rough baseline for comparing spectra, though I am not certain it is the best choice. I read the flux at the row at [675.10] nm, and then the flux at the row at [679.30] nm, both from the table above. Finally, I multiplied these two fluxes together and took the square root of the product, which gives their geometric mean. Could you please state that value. 14.0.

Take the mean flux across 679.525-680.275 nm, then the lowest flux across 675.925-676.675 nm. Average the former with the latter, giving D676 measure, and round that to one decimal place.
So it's 14.4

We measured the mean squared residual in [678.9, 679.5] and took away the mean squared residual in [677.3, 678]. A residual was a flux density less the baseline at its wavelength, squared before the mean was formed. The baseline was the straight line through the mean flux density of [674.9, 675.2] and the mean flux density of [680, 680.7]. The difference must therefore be -3.5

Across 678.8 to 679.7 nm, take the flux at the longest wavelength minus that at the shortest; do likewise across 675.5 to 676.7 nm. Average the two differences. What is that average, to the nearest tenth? 1.6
